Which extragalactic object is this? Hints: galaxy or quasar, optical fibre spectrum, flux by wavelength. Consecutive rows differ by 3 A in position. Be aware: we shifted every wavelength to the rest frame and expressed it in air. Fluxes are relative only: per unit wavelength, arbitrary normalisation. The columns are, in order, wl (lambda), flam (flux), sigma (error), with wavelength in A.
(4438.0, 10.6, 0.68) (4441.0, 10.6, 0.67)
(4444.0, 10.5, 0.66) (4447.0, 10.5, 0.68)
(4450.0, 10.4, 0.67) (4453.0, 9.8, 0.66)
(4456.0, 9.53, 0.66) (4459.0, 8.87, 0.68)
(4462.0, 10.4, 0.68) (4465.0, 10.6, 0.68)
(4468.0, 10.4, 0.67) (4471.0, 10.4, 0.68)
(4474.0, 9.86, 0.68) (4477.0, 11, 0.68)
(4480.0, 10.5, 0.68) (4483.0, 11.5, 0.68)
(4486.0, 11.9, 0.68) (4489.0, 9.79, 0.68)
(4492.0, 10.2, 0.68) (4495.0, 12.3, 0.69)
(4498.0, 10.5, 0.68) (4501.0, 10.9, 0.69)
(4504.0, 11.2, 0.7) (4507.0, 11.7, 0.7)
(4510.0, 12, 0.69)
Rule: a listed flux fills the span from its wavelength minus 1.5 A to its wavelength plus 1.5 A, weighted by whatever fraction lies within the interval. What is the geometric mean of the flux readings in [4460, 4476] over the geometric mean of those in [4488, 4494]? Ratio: 1.03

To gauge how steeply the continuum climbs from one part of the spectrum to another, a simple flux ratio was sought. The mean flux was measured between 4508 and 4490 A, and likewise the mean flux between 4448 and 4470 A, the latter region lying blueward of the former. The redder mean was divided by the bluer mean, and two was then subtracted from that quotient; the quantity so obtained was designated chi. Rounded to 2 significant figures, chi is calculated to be -0.89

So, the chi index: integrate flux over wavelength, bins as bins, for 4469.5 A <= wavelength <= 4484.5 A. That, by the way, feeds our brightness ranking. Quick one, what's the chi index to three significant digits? 160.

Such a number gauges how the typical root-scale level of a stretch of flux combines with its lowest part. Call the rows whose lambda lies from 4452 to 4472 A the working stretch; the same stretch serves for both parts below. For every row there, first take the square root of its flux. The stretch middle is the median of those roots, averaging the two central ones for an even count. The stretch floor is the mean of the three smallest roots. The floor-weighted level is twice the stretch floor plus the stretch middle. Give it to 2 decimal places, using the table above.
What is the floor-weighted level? 9.36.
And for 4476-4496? 9.69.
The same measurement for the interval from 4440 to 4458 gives 9.53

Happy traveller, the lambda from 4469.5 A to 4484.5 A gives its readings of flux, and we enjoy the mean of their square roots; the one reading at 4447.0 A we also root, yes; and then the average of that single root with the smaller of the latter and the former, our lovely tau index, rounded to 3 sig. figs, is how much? 3.24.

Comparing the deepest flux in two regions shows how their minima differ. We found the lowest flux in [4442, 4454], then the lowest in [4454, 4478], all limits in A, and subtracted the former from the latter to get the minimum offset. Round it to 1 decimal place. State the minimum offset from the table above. -0.9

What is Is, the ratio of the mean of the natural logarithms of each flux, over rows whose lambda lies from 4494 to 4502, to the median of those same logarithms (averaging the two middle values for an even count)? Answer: 1.01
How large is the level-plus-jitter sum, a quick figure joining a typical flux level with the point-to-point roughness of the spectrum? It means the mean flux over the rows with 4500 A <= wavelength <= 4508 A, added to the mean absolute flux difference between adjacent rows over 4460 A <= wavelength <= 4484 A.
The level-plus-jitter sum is 11.8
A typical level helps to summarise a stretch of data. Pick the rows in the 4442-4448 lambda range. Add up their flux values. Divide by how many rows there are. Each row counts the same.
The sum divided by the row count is 10.5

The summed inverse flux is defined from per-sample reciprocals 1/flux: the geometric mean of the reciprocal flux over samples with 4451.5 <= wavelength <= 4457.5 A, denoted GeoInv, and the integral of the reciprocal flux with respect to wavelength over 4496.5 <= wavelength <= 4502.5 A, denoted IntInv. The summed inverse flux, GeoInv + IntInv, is 0.664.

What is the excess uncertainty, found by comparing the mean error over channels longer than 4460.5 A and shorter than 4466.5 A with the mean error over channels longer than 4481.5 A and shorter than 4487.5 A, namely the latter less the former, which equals 0.000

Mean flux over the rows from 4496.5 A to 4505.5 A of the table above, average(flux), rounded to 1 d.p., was 10.9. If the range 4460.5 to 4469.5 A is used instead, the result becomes 10.5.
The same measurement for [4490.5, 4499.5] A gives 11.0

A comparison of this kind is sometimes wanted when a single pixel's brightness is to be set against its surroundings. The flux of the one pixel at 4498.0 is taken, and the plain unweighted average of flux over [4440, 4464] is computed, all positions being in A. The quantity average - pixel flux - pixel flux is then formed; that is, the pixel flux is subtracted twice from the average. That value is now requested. -10.9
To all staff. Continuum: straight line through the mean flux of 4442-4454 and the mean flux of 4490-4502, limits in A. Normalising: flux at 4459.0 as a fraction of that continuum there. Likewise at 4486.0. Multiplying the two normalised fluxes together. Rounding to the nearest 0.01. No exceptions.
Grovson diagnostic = 0.93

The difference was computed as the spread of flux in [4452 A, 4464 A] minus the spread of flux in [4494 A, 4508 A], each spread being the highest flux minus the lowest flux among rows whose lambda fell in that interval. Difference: -0.27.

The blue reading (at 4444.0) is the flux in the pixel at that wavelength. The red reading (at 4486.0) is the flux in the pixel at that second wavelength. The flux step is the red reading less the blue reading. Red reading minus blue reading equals 1.4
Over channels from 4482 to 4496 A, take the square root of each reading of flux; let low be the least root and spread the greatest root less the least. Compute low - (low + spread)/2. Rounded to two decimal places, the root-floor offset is 1.38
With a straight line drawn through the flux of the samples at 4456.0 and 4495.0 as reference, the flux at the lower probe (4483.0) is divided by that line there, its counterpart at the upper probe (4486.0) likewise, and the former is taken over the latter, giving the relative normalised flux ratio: 0.98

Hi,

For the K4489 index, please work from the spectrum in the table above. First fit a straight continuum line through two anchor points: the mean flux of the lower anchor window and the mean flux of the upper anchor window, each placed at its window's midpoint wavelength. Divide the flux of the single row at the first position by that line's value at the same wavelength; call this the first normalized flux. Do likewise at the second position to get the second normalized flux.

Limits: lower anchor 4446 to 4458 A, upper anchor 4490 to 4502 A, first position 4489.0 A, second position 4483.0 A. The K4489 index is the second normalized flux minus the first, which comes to 0.17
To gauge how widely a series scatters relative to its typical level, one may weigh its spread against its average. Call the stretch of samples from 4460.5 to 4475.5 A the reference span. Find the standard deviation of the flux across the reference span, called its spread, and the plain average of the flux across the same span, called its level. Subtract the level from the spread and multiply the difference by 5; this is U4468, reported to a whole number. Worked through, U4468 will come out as -50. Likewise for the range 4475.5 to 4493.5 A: -50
